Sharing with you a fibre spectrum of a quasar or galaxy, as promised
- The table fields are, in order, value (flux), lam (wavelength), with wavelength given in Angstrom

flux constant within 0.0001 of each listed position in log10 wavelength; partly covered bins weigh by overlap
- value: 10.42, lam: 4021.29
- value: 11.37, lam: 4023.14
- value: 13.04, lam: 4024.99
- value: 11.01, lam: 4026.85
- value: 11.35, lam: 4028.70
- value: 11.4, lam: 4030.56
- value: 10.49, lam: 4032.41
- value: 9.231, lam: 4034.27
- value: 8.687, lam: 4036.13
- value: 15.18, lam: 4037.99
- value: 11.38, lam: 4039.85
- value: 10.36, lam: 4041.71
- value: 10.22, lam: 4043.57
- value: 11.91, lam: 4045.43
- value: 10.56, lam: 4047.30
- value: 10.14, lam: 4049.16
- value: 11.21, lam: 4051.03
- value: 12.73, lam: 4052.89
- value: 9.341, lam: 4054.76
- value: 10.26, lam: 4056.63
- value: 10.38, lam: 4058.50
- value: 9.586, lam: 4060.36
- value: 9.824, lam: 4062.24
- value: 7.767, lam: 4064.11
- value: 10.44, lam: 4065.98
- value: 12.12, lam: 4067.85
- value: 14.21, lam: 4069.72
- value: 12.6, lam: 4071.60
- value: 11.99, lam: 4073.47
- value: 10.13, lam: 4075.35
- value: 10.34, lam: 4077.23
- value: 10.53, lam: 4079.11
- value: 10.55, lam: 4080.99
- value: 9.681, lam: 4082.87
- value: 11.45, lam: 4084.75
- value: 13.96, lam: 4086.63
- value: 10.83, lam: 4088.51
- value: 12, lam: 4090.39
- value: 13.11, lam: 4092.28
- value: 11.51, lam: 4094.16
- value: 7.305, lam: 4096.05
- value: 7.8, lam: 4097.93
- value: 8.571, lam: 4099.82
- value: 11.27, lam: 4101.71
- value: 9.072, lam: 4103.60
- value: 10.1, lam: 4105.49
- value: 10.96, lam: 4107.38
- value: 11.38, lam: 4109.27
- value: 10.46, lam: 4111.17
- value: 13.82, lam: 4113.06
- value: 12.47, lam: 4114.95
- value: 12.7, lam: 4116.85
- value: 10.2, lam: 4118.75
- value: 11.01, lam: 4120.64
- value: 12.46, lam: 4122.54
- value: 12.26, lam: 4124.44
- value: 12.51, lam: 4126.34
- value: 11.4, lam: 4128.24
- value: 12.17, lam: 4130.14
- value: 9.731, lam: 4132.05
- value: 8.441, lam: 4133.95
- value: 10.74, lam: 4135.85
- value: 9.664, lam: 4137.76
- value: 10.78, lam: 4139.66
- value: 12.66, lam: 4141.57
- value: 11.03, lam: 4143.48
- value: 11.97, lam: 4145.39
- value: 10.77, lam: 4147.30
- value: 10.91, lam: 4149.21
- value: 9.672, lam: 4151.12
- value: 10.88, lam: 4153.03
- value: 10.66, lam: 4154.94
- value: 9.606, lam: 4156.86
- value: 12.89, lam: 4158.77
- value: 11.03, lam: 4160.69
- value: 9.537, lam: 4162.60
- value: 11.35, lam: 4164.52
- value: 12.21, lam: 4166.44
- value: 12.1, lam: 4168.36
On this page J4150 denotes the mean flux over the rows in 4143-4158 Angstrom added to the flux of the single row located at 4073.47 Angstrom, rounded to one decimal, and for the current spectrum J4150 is 22.7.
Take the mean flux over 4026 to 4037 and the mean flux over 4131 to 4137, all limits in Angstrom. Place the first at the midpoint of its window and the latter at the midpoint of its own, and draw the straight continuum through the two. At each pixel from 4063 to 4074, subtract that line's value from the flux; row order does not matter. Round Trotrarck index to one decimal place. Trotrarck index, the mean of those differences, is 1.4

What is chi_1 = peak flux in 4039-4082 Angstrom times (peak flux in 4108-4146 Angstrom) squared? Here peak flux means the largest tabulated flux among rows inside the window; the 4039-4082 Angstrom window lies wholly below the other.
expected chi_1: 2714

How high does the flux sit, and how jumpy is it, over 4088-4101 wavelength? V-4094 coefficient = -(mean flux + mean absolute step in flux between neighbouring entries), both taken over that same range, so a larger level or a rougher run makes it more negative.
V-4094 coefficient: -11.7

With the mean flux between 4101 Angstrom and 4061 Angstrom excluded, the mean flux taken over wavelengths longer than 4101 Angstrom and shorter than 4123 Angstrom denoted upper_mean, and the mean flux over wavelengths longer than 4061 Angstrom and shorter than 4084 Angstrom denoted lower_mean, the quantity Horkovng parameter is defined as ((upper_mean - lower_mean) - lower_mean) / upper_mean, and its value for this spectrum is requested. -0.92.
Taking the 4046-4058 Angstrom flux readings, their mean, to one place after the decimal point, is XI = 10.7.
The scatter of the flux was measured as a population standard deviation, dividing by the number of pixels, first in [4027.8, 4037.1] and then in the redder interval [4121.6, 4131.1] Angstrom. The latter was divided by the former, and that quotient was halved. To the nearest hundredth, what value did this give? 0.18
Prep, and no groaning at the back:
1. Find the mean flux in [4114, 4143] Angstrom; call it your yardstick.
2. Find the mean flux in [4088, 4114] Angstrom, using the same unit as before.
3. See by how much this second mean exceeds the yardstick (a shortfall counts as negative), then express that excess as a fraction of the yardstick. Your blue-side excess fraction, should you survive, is -0.062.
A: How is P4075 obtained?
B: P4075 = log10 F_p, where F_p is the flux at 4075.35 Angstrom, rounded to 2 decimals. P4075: 1.01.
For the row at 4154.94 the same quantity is 1.03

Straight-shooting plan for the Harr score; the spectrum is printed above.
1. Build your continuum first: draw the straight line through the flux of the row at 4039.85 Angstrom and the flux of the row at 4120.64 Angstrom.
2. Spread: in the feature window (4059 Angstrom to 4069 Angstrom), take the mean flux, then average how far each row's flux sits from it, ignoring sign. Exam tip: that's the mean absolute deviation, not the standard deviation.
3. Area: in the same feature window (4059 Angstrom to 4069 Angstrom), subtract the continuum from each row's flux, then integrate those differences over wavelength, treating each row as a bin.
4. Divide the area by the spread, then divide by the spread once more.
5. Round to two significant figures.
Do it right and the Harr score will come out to -11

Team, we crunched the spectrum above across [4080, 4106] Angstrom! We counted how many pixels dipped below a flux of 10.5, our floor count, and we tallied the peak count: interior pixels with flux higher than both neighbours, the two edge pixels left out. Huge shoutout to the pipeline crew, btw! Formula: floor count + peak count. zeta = 9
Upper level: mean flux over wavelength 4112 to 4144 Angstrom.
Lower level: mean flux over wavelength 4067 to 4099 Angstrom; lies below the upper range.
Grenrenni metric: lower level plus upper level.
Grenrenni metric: 22.6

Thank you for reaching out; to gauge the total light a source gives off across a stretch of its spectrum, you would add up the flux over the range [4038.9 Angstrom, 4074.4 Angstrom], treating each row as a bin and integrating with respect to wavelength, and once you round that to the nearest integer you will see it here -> 387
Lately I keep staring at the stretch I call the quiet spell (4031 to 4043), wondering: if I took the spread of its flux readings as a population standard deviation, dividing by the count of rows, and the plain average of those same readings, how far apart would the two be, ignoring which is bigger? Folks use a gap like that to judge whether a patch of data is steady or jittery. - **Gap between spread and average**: 8.8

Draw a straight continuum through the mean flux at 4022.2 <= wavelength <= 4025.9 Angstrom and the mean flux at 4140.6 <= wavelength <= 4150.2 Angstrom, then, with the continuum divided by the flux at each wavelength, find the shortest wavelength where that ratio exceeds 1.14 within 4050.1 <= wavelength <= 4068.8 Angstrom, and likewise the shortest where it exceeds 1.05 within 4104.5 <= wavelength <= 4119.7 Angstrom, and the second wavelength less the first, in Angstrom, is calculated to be 50.7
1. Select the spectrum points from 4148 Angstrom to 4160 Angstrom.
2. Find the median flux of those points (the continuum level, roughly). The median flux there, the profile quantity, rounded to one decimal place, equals 10.8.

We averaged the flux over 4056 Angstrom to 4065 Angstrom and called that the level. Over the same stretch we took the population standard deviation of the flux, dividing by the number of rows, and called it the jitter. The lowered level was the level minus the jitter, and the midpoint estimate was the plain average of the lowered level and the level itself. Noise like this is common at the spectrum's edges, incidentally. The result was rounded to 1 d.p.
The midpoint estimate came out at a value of 9.1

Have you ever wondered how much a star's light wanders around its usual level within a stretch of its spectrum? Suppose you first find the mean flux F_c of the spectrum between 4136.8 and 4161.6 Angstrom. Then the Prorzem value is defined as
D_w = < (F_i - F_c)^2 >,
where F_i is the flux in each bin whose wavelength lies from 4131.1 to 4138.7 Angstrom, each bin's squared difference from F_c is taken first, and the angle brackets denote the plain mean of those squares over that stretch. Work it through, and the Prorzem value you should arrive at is 2.4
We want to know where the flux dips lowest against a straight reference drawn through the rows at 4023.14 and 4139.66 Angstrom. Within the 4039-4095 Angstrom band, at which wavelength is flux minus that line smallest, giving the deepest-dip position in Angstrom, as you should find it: 4064.11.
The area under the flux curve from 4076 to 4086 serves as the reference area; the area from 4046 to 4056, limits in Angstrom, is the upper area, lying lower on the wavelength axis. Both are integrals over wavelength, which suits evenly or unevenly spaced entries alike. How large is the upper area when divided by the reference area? 1.02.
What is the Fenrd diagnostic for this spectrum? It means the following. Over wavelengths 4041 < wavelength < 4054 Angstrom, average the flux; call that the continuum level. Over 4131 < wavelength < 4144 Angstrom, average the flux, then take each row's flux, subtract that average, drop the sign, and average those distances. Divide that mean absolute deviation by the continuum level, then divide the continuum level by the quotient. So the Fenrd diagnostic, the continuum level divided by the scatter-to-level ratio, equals 122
